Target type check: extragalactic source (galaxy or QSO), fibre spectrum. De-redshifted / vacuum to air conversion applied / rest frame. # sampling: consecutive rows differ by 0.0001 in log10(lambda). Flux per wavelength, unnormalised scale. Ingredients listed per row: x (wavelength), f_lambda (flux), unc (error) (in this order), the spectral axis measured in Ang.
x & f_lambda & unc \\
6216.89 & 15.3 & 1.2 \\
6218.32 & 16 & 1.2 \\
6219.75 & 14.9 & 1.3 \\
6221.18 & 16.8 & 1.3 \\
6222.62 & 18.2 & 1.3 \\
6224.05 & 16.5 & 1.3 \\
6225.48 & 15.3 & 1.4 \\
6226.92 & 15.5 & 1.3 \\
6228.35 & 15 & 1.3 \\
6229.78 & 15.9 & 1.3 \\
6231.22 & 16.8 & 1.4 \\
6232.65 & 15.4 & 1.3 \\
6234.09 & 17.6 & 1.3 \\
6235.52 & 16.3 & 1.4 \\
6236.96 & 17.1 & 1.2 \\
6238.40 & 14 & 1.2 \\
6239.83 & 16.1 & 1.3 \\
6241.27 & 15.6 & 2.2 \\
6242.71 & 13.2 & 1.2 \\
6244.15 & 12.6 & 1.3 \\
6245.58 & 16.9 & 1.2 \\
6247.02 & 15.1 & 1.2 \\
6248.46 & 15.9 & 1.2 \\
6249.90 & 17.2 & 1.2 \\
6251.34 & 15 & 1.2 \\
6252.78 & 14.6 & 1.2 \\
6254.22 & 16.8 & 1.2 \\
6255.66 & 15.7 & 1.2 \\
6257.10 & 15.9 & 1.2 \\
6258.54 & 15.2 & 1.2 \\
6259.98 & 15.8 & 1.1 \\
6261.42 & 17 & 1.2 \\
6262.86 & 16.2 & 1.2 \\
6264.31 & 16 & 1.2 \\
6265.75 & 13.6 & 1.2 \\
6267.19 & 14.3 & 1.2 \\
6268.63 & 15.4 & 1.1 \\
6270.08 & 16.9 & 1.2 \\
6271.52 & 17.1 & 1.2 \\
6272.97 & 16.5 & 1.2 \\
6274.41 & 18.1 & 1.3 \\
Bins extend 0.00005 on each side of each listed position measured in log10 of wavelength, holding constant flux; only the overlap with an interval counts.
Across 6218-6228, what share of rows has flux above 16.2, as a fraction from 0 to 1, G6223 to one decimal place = 0.4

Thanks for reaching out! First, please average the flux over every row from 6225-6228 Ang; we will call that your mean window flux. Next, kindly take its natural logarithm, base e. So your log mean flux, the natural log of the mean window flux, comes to 2.73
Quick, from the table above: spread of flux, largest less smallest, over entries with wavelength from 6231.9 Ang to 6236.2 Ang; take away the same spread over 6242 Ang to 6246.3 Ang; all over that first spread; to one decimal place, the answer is -1.0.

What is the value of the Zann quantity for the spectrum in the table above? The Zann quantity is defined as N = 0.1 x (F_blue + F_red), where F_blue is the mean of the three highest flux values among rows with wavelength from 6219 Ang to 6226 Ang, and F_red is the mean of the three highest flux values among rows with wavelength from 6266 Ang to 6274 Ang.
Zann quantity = 3.40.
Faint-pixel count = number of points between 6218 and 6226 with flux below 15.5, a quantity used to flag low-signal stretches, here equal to 2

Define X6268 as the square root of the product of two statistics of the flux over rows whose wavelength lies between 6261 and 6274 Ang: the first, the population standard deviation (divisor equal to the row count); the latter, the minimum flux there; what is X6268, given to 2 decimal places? 3.98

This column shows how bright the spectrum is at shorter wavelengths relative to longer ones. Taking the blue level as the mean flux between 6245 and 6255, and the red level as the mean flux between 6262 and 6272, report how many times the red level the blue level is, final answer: 1.02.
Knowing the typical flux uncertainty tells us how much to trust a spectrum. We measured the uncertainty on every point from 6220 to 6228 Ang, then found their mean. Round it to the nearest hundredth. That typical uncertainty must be 1.32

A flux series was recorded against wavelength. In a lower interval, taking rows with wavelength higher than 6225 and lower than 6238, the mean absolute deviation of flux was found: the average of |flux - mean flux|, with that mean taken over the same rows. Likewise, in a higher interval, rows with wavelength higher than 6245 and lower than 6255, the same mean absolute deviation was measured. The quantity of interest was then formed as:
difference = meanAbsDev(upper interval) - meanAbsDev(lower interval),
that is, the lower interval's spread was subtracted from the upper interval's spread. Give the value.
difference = 0.1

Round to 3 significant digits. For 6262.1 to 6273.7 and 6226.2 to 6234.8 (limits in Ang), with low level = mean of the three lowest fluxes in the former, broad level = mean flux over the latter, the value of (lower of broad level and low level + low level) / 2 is 14.4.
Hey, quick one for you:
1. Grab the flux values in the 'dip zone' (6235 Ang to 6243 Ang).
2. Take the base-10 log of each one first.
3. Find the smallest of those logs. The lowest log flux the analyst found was 1.121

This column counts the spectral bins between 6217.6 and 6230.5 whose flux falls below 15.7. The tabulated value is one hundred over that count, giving 25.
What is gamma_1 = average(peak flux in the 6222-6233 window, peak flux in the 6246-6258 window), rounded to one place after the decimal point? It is 17.7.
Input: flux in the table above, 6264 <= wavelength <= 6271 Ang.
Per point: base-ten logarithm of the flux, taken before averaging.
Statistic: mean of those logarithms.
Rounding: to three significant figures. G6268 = 1.18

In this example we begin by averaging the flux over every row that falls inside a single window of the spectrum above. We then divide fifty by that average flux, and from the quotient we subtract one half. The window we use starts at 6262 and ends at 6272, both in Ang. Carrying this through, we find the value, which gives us 2.70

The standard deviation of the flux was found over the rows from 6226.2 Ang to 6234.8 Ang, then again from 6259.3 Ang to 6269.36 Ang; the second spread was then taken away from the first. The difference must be -0.18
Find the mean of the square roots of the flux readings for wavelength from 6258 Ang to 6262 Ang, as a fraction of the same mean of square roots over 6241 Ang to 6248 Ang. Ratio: 1.05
